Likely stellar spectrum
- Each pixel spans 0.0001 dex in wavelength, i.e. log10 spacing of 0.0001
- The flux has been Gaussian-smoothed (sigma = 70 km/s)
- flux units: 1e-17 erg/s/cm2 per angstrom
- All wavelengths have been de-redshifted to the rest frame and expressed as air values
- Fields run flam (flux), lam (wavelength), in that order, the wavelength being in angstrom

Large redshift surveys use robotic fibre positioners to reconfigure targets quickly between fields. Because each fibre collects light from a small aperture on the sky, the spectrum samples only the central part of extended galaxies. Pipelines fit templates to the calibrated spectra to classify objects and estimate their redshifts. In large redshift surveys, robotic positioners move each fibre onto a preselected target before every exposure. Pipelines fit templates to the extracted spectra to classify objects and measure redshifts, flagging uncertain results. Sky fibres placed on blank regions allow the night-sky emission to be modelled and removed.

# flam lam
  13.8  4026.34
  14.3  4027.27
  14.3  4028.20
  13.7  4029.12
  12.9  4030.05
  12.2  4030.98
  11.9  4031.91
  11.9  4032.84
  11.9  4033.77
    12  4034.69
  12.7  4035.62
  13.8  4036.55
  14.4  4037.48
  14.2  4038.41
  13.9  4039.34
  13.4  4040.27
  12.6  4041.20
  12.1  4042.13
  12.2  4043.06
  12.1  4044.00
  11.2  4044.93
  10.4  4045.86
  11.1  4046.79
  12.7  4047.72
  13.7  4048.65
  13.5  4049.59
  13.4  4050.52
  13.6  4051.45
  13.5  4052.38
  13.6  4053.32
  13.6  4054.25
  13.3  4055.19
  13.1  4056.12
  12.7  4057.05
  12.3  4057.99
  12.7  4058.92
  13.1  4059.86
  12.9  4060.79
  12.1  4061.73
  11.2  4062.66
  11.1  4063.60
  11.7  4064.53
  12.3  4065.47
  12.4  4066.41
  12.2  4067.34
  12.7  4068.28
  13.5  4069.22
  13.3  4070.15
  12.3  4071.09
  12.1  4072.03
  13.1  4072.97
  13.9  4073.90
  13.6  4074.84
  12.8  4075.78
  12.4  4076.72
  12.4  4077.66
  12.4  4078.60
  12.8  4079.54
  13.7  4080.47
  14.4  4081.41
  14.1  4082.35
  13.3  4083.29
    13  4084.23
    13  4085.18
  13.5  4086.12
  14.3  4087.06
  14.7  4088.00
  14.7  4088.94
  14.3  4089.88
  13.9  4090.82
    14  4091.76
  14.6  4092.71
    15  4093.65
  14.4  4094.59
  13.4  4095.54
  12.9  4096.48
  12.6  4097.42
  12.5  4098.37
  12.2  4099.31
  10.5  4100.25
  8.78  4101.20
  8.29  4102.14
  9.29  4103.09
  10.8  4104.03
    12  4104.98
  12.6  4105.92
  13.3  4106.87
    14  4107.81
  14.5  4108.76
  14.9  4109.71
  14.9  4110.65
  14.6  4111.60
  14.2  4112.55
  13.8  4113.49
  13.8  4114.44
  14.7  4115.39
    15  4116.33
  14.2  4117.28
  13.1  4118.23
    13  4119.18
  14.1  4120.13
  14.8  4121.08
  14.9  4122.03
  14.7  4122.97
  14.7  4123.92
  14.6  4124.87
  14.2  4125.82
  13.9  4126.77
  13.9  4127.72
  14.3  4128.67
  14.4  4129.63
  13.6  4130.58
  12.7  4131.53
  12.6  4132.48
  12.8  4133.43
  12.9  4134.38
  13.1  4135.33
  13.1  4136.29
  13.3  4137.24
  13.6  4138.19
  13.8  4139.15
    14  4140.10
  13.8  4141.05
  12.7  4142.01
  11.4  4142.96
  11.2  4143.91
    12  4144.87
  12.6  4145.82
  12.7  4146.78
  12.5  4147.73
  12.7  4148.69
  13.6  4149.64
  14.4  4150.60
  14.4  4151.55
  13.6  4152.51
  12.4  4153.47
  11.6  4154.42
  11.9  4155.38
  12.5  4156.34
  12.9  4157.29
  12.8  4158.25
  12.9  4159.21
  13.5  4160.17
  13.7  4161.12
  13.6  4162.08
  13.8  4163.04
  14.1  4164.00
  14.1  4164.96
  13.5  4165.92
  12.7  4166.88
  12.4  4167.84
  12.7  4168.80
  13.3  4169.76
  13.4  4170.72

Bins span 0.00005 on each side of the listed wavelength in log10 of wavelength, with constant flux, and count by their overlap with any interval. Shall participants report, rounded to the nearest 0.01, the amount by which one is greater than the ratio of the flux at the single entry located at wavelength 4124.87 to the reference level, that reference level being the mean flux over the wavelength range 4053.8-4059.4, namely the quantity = -0.13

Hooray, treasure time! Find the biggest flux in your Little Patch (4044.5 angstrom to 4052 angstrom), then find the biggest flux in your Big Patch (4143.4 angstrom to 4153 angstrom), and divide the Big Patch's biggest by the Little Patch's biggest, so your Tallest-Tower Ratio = 1.05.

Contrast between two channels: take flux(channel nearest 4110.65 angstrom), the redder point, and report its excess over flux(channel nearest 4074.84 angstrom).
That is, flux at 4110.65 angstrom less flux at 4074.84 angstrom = 1.3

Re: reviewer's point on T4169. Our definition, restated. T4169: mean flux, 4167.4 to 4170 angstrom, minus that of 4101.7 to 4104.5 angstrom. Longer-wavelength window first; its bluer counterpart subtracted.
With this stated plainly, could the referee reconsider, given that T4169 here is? 3.3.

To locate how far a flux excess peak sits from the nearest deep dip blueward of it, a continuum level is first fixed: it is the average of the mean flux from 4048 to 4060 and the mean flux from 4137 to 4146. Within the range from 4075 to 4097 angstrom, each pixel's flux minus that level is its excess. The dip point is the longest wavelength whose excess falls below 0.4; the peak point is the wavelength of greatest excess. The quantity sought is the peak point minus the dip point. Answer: -2.8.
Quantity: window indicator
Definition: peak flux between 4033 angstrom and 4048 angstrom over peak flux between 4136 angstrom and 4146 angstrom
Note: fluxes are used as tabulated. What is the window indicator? 1.03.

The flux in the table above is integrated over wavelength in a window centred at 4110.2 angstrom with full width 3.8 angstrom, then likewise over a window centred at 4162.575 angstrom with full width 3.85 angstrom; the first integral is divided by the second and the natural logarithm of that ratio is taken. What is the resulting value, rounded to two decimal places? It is 0.05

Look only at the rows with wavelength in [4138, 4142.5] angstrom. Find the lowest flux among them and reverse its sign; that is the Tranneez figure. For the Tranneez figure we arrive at -12.7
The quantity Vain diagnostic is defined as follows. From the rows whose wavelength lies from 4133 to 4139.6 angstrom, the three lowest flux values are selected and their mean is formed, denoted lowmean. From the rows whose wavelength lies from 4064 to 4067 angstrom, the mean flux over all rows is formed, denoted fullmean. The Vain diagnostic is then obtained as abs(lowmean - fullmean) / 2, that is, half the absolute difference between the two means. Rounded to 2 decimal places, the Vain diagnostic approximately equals 0.40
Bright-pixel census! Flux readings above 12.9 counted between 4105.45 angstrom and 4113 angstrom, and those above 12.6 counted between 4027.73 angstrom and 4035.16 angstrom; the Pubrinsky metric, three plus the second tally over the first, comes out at 3.43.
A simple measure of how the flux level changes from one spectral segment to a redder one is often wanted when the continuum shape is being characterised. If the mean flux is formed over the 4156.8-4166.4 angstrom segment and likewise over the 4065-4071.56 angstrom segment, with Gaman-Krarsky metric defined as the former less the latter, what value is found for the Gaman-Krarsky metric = 0.82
